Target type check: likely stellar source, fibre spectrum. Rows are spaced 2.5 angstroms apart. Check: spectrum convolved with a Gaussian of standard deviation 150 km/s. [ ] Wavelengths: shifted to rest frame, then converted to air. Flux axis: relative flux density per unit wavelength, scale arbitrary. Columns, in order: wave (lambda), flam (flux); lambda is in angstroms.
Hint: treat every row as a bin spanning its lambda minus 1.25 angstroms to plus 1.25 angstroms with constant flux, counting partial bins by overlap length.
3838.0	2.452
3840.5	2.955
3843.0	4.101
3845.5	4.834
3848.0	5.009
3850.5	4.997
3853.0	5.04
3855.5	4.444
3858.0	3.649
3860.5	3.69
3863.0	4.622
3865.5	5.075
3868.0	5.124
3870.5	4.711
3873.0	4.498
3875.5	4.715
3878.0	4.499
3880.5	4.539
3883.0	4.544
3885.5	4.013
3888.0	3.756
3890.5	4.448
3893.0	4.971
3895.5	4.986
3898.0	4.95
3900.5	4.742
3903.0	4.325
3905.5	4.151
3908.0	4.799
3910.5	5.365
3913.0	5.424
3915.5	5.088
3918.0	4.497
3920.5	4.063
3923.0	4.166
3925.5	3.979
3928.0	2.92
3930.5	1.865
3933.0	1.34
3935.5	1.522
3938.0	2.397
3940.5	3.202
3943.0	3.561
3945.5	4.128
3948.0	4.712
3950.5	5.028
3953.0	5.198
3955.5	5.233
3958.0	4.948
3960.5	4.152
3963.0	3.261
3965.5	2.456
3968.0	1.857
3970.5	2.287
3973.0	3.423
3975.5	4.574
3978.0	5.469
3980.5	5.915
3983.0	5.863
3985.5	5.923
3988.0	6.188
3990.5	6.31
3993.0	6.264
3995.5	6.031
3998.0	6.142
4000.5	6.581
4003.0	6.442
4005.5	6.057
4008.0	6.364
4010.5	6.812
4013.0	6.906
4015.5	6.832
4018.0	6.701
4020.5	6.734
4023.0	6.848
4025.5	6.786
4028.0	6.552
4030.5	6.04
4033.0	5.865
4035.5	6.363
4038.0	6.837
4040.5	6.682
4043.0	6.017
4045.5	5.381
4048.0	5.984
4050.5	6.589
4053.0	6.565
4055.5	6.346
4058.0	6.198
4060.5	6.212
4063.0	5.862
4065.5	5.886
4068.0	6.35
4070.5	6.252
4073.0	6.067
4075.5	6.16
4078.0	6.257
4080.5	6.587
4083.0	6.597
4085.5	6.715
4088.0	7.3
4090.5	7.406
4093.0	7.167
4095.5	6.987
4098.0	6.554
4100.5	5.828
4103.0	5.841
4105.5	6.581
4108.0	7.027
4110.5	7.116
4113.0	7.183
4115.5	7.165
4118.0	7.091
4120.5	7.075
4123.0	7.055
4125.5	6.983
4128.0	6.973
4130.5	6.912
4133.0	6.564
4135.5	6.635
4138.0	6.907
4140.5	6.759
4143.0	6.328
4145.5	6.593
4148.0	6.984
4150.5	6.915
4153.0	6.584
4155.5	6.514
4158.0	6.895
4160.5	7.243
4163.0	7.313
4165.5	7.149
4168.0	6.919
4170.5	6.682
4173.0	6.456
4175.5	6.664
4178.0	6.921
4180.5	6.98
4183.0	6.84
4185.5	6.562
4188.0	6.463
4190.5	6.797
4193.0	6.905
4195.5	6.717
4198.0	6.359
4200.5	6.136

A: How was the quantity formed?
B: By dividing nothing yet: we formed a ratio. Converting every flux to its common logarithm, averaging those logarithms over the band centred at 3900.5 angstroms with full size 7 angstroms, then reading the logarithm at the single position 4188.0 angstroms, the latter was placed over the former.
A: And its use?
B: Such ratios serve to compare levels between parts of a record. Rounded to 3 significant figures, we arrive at 1.21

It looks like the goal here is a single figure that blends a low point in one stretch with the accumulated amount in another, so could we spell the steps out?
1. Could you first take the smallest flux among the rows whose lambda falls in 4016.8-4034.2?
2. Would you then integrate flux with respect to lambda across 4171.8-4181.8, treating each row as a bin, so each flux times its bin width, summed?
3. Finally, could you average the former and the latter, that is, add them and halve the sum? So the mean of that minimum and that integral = 37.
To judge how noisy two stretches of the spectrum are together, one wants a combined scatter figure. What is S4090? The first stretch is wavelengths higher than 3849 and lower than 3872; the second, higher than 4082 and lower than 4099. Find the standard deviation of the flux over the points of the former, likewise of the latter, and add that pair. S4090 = 0.9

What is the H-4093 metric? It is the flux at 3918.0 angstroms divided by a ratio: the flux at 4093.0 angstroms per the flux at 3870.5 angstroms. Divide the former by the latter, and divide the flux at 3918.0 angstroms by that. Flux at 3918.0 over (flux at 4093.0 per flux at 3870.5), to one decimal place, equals 3.0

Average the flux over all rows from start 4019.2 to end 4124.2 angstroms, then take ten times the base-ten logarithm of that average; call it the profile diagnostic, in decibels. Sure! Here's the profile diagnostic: 8.15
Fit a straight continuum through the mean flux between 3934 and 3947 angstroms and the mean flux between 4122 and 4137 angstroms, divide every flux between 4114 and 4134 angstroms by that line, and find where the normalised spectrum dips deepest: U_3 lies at 4133.0 angstroms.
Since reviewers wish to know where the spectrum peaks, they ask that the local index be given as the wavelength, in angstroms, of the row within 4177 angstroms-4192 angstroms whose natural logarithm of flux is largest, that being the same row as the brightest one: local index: 4180.5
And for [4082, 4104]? 4090.5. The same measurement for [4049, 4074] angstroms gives 4050.5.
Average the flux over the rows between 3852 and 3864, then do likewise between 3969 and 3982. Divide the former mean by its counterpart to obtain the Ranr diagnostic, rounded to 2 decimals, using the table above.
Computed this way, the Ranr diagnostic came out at 0.99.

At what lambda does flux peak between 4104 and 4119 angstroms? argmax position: 4113.0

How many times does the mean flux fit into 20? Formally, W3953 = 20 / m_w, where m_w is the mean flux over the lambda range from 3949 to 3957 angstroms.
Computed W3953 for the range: 3.9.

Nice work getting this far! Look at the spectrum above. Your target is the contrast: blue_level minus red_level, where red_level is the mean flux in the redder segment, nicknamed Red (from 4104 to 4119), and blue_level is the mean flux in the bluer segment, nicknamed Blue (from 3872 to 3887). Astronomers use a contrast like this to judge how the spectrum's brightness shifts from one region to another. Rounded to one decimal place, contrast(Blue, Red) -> -2.6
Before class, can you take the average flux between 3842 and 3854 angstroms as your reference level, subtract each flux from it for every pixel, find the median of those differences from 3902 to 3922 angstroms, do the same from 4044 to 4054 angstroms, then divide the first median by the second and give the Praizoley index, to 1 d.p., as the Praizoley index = -0.1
